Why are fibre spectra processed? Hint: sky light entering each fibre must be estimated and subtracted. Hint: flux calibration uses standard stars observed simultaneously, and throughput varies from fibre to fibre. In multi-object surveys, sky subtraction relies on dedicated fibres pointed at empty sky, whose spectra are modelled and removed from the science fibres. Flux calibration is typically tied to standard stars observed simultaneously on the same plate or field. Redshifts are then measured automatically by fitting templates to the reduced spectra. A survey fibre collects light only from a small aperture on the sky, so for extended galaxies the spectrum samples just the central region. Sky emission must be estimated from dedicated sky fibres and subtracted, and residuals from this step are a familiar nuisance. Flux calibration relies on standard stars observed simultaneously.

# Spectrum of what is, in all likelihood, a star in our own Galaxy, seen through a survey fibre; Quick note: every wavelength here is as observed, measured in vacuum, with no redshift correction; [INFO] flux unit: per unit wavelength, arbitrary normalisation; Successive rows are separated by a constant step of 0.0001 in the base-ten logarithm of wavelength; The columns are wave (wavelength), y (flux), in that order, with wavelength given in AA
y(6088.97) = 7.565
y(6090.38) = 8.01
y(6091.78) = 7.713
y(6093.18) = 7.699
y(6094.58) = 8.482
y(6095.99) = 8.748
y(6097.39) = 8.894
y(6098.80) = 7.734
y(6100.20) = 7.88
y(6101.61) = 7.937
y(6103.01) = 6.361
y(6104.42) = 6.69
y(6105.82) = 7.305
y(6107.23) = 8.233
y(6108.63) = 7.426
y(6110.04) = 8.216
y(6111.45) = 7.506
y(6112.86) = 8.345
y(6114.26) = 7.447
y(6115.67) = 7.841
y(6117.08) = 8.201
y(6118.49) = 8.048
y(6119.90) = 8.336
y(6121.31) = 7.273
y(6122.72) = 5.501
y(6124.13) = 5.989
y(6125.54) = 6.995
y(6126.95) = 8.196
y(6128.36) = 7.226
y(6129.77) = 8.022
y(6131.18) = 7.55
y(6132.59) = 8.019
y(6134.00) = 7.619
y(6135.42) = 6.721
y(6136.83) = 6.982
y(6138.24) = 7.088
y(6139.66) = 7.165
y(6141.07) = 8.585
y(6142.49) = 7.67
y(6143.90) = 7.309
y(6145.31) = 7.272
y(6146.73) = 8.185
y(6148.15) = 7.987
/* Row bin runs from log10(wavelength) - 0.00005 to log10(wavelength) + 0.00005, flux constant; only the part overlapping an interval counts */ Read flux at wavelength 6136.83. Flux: 6.982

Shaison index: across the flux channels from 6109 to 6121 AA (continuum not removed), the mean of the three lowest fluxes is 7.6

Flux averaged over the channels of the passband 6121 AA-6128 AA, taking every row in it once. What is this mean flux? 6.79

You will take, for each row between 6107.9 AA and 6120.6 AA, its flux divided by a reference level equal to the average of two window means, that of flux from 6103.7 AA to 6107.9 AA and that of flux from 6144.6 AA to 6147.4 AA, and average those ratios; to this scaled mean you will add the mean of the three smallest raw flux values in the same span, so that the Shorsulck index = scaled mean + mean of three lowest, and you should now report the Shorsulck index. 8.51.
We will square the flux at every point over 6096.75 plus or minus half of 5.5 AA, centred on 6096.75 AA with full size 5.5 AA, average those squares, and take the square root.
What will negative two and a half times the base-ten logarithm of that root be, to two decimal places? -2.32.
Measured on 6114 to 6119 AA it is -2.24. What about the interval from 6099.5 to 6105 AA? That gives -2.15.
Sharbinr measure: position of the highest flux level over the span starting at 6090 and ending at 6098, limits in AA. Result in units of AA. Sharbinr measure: 6097.39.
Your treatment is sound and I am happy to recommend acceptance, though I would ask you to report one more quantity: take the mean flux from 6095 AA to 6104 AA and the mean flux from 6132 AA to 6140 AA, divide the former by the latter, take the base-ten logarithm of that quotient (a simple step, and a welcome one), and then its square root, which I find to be 0.19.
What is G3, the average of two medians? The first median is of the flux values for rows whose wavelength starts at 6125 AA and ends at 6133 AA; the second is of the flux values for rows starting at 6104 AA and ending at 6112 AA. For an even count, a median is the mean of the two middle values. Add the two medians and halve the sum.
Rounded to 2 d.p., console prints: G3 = 7.63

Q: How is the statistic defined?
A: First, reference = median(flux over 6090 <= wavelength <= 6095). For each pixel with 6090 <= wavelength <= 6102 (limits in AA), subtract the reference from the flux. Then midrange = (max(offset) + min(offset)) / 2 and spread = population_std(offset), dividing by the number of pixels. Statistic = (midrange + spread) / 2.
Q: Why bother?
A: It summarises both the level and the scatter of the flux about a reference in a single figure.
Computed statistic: 0.44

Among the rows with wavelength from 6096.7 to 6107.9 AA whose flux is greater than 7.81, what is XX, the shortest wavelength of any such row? 6097.39 AA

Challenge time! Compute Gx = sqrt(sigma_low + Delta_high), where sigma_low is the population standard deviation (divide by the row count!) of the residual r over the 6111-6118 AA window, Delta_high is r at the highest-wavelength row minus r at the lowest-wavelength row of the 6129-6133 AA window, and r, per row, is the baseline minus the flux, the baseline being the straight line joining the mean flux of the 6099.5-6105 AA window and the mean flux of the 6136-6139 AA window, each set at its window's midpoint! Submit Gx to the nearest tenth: 0.6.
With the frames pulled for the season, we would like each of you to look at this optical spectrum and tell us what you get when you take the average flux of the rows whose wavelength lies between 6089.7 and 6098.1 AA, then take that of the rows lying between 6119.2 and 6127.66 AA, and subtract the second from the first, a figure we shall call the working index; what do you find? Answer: 1.2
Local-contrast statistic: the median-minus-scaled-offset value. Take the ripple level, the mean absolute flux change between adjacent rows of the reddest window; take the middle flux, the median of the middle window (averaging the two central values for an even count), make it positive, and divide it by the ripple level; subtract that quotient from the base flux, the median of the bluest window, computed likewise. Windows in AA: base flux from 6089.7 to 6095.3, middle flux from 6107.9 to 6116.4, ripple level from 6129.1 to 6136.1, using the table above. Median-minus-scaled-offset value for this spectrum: -5.8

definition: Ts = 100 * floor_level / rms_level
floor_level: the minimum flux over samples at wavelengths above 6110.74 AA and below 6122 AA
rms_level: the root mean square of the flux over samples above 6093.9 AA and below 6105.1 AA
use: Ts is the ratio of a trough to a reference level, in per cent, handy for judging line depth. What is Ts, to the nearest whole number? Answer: 92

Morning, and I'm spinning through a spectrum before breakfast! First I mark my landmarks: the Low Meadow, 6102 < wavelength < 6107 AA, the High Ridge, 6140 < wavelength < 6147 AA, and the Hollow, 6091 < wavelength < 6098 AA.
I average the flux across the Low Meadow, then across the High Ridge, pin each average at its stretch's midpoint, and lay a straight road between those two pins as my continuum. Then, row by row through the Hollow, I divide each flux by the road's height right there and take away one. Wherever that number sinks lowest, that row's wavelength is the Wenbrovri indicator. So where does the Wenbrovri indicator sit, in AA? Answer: 6093.18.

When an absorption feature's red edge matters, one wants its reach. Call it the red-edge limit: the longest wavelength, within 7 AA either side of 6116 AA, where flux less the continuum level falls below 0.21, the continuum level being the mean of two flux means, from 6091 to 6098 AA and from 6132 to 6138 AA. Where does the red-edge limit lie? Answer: 6122.72 AA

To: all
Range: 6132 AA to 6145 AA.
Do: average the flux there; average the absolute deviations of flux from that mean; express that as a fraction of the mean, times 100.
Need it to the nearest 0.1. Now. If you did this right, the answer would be 6.1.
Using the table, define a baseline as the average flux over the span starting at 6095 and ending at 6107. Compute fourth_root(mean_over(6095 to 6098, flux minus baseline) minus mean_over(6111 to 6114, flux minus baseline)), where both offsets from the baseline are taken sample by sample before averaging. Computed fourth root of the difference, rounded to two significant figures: 0.97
